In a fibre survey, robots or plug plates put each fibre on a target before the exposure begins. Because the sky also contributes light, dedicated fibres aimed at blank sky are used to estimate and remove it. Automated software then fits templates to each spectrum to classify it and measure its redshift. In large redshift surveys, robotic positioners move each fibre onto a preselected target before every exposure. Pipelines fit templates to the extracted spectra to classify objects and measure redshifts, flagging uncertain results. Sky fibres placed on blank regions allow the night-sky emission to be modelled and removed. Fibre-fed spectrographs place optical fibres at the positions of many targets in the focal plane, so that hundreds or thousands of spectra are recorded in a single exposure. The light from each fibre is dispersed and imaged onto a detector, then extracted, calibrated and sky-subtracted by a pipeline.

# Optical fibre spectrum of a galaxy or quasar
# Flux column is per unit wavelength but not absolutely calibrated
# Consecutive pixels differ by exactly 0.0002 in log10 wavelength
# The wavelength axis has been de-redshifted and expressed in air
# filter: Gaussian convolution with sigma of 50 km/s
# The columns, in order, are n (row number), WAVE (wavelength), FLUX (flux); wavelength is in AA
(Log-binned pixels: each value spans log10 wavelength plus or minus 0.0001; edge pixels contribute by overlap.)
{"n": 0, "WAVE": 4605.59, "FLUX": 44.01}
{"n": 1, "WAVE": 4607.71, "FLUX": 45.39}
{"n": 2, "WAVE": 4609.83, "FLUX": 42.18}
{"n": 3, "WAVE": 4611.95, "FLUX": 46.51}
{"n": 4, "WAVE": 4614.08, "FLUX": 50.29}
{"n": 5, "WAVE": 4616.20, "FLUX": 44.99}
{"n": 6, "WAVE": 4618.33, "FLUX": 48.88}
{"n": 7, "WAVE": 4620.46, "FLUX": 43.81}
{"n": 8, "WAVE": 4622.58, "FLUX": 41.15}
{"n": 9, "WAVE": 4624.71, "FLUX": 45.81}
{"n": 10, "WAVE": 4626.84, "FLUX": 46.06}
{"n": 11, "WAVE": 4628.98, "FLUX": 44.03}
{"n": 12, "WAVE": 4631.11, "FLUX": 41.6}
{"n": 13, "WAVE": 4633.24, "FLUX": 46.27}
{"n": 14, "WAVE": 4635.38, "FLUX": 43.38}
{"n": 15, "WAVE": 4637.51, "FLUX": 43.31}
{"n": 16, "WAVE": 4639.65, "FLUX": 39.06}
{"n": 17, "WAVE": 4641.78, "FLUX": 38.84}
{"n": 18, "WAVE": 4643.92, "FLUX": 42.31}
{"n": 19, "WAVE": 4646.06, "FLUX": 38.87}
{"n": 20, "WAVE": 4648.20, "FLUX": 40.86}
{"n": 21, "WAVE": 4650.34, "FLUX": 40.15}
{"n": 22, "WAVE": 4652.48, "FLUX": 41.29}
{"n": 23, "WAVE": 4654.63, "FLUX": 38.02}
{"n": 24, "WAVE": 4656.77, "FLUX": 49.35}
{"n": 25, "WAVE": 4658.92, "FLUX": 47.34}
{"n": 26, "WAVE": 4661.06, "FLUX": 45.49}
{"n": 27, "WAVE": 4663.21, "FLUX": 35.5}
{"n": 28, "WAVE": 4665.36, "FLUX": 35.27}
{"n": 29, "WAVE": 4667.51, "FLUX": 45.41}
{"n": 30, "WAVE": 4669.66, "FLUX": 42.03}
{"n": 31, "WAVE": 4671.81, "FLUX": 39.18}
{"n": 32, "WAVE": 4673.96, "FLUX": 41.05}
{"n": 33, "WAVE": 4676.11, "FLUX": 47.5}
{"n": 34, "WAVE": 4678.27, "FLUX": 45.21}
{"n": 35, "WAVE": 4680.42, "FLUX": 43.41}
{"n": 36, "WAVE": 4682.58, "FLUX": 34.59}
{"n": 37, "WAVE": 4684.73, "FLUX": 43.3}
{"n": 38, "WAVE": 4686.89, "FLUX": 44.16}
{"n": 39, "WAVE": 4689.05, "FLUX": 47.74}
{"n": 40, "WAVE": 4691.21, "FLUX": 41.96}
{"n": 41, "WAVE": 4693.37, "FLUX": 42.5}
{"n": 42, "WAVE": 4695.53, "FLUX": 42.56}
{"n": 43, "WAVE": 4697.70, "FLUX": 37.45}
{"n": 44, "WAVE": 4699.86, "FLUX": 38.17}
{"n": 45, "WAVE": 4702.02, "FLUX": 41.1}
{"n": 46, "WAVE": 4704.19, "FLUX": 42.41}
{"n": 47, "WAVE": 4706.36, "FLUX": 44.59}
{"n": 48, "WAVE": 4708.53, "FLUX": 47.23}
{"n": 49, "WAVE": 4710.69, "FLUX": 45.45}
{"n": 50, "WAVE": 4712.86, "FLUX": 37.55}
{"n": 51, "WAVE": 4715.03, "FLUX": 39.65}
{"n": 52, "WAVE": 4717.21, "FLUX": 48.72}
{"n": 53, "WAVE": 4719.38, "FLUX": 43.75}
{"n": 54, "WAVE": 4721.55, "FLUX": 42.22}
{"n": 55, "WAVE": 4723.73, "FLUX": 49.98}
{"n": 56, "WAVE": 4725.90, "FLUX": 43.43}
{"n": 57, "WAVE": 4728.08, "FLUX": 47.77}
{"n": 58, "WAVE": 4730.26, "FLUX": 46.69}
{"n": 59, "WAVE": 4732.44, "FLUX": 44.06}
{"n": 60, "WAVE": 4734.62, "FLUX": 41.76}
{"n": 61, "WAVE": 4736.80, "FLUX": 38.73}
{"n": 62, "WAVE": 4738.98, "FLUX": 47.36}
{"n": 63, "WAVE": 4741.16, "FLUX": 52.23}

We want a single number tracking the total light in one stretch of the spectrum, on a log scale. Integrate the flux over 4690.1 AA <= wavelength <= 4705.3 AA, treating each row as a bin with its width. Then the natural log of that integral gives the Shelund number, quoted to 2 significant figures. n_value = 6.4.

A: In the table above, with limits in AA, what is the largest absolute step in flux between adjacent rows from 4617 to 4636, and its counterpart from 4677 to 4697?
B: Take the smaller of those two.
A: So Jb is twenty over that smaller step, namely 3.9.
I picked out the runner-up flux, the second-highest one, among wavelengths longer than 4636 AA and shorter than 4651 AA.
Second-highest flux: 42.31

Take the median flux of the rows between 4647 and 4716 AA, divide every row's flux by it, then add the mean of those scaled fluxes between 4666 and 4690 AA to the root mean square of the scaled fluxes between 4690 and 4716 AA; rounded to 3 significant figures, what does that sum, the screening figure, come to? 2.01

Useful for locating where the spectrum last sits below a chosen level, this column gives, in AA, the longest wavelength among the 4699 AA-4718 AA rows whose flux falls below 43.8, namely 4715.03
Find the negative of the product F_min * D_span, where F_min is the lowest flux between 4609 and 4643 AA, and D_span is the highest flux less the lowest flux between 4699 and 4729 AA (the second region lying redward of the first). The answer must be -483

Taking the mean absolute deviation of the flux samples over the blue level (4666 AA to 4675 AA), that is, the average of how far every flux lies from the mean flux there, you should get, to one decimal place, 1.8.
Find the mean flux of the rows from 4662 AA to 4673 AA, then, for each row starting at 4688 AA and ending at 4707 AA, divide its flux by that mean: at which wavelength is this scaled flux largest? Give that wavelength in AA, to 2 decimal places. 4689.05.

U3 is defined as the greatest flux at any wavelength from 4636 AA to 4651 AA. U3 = 43.31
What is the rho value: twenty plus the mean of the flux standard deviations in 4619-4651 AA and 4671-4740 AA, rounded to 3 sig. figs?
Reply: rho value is 23.1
